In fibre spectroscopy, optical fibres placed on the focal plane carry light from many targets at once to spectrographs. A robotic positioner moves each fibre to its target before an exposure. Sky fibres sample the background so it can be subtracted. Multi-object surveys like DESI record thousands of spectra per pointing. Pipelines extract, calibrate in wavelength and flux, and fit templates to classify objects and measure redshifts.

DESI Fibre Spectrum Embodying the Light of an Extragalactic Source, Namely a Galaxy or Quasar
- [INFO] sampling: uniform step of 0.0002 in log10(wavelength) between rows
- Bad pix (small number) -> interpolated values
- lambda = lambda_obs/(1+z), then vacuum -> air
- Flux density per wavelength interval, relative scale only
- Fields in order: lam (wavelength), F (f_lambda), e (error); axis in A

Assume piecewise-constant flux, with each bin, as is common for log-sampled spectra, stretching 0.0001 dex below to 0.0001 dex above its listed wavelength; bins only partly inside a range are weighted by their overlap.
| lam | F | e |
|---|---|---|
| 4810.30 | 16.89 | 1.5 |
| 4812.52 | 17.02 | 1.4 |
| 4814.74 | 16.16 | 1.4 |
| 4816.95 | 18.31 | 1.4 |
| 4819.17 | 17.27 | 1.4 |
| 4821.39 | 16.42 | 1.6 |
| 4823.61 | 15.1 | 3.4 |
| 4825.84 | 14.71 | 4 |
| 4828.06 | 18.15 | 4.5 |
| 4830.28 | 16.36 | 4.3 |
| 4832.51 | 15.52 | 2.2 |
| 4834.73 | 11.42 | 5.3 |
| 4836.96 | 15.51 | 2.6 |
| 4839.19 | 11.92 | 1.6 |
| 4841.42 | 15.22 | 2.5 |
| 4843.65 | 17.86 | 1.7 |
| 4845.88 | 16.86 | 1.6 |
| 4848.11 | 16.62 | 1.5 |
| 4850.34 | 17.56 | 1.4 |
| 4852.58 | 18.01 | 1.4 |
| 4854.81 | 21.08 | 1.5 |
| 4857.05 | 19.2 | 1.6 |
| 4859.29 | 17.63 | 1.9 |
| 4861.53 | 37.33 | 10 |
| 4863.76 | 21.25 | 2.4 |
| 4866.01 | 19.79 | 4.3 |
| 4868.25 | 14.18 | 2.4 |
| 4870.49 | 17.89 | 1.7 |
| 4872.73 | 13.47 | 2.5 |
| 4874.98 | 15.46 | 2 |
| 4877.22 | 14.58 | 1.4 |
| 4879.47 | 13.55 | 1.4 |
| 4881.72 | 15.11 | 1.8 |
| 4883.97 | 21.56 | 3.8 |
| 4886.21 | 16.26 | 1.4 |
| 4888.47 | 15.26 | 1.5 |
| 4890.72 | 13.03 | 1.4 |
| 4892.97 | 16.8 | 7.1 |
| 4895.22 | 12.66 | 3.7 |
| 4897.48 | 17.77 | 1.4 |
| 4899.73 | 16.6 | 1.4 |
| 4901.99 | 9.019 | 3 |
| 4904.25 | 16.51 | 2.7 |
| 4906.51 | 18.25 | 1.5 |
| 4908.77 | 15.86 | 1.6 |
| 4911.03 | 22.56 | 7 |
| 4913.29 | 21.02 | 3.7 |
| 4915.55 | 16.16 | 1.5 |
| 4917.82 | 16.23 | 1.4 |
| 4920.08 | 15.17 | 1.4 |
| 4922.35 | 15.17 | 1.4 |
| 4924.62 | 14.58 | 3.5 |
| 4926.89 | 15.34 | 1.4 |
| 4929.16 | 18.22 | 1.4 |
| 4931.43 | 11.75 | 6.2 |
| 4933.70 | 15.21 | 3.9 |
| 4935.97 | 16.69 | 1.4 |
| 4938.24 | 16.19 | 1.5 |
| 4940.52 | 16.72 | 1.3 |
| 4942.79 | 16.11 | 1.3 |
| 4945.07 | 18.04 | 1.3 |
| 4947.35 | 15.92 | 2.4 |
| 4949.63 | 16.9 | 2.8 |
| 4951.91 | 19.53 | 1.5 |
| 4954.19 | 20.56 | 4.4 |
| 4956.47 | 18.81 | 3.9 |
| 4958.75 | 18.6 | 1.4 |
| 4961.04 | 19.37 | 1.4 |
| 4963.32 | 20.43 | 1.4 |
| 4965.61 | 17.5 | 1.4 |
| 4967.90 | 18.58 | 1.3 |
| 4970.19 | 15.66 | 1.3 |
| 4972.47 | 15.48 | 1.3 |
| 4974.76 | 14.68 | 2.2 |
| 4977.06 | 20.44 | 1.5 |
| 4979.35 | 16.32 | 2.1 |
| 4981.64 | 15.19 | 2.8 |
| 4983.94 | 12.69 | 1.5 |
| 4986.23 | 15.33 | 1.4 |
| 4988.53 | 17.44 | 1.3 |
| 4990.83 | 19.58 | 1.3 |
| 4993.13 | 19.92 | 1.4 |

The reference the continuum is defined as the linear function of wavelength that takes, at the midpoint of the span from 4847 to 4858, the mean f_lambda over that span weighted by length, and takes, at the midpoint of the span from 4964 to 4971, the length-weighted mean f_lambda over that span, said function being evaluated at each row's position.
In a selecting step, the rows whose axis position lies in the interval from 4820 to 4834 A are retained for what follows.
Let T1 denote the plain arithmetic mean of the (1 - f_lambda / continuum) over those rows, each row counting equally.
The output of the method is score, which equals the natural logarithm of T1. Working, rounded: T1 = 0.142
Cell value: -1.95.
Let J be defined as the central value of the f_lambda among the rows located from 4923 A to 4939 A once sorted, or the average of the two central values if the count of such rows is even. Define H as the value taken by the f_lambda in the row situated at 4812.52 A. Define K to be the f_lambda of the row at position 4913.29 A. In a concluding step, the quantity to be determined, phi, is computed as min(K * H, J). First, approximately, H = 17.02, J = 15.3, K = 21.02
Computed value 15.3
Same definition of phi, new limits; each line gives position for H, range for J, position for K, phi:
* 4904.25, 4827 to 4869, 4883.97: 17.6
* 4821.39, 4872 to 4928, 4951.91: 15.5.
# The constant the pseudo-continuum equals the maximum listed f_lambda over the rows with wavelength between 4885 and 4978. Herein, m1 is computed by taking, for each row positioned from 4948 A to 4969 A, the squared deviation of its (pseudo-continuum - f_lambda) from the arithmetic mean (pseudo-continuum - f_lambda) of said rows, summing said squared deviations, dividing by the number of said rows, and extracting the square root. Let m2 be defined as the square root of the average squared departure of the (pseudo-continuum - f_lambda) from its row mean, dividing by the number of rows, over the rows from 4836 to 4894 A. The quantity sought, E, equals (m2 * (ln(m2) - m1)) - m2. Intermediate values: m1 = 1.1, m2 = 4.7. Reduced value -2.8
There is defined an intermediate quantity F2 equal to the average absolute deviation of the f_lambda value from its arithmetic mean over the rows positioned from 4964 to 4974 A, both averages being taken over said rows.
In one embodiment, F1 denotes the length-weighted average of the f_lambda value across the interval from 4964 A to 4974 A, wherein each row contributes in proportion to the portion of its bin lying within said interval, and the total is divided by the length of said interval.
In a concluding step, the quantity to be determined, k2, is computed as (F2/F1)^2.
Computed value 0.005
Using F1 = 16.9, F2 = 1.2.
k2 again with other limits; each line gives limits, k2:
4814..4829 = 0.005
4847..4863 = 0.049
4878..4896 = 0.017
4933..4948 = 0.001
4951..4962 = 0.001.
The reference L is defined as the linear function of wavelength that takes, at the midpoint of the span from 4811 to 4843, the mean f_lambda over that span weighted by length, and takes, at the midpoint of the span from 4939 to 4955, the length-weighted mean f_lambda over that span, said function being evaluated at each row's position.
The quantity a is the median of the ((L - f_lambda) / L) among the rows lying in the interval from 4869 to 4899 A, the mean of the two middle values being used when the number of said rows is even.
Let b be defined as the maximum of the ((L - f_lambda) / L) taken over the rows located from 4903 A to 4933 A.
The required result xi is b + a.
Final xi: 0.406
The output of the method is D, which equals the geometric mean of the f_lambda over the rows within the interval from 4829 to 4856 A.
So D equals 16.0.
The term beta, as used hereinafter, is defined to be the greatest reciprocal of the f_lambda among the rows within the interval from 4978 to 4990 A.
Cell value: 0.079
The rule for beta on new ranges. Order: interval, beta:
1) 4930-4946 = 0.085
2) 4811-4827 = 0.068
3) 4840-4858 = 0.066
